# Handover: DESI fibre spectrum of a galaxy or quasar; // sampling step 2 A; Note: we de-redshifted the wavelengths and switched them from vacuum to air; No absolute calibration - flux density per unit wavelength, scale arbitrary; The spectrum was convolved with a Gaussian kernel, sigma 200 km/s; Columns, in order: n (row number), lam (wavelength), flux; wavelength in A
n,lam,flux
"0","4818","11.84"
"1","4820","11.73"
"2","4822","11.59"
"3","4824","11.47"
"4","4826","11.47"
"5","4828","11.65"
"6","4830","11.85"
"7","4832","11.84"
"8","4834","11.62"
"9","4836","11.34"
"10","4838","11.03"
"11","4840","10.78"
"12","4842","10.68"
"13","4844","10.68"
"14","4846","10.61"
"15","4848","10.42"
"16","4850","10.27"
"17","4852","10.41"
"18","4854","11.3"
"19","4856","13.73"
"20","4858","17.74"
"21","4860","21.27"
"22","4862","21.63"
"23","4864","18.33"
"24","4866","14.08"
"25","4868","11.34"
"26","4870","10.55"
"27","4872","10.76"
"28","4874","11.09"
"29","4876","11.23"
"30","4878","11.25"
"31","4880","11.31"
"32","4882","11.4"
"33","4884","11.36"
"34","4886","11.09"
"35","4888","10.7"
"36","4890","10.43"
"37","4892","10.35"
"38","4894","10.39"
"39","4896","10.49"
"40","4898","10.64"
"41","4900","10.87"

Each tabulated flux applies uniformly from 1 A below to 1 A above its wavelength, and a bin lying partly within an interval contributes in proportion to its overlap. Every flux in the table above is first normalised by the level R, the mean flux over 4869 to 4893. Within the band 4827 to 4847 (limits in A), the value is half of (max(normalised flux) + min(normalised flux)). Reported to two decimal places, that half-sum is 1.02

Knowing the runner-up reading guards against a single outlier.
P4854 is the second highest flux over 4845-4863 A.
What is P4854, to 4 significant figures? 21.27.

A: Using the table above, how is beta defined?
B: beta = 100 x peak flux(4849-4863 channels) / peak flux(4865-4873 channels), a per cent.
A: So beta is 154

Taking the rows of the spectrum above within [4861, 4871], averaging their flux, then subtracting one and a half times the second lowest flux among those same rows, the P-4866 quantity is -1.8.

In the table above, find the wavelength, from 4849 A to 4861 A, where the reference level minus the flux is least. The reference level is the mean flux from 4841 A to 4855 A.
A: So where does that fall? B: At 4860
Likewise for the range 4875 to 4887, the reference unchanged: 4882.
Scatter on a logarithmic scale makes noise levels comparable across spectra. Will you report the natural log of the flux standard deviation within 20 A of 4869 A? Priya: 1.3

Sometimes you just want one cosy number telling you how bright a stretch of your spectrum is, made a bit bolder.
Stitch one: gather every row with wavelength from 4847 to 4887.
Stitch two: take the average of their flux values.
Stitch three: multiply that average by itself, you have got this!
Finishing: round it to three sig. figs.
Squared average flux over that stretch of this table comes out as 170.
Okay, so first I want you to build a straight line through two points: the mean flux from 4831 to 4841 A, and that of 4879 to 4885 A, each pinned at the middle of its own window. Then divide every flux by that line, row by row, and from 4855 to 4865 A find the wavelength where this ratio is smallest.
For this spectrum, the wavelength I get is 4856 A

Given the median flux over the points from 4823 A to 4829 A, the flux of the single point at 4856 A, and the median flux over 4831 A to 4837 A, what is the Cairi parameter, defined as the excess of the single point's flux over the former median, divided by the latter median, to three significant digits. 0.194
